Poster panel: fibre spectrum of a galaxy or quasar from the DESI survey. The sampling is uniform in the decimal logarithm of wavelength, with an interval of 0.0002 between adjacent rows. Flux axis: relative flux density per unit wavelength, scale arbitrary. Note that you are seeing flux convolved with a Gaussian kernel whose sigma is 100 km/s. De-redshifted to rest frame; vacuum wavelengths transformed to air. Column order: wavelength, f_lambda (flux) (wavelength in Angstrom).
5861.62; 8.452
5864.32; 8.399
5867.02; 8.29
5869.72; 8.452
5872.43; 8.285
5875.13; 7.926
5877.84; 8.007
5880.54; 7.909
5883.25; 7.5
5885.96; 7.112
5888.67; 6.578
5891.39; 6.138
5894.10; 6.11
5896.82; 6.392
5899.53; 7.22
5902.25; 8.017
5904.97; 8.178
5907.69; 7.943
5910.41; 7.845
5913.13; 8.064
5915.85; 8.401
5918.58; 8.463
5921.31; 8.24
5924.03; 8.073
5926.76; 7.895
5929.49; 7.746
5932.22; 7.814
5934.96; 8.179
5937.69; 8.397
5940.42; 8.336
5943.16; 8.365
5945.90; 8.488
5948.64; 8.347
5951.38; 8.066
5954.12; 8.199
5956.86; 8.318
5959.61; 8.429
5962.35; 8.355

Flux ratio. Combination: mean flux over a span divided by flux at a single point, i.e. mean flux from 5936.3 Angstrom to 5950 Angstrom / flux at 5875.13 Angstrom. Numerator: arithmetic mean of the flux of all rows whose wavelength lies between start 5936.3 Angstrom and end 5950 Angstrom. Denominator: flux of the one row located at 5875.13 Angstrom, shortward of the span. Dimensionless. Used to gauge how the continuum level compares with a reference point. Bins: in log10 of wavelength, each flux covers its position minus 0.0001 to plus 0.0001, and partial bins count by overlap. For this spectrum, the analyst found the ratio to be 1.06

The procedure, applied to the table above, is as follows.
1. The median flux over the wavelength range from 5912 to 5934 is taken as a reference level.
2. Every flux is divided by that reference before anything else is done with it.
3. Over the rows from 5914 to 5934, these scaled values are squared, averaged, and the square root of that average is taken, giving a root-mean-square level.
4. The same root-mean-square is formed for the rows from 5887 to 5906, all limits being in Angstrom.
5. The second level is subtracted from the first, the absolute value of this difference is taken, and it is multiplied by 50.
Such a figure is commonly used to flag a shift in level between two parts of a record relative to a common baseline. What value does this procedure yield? 6.8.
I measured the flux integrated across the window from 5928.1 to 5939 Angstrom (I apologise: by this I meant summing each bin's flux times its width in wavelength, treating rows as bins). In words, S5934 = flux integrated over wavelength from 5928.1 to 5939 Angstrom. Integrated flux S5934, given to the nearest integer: 88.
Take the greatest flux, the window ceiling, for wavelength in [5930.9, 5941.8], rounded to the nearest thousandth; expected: 8.397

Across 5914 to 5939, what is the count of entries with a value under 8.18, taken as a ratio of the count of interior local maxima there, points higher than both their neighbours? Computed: 5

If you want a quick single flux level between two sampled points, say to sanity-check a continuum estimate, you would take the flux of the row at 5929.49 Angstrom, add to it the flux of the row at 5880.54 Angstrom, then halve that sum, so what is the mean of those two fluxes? 7.8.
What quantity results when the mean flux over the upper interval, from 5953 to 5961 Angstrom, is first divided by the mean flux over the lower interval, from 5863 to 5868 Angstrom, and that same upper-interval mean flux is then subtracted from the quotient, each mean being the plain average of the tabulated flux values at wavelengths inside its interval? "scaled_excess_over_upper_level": -7.32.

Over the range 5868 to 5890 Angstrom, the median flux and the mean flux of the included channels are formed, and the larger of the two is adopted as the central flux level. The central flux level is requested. 7.9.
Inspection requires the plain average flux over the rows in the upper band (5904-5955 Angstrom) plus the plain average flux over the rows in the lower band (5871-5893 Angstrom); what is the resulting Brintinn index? 15.6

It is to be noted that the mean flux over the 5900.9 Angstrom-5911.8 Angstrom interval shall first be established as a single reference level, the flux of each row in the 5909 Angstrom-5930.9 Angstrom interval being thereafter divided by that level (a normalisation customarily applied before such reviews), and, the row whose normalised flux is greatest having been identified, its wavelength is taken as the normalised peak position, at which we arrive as 5918.58 Angstrom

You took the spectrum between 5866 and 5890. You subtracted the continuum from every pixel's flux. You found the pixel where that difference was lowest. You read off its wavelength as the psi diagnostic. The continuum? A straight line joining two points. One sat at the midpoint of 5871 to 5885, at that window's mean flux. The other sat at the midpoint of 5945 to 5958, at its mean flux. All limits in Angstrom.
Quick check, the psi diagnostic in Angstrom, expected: 5888.67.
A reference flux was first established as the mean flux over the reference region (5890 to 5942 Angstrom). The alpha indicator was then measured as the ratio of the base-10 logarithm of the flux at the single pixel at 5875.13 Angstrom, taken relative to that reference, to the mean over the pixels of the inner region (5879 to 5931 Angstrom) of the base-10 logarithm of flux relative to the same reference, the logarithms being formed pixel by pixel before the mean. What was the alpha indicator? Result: -1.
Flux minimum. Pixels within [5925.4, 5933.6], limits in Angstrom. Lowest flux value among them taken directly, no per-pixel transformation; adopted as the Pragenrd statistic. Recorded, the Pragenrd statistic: 7.746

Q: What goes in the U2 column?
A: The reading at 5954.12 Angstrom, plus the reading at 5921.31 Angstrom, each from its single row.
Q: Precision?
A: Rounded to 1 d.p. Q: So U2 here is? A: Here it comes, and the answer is 16.4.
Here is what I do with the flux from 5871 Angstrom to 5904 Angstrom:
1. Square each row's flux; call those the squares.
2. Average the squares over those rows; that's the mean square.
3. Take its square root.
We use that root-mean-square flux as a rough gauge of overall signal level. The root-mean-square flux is 7.31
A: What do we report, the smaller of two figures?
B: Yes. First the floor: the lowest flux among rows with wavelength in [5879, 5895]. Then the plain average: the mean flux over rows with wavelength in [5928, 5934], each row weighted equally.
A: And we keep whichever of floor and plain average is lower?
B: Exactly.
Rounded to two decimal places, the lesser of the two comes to 6.11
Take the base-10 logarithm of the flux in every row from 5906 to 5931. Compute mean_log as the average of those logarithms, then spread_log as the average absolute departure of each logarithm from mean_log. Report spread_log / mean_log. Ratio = 0.012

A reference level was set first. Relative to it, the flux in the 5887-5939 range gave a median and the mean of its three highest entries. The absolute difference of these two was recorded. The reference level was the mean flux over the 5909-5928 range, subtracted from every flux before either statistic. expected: 0.48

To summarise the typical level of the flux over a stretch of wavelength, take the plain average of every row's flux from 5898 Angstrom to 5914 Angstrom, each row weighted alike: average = 7.9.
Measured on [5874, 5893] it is 7.3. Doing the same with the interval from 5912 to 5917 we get 8.2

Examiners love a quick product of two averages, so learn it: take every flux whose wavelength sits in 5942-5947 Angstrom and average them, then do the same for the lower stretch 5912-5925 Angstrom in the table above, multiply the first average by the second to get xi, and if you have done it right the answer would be 69.5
